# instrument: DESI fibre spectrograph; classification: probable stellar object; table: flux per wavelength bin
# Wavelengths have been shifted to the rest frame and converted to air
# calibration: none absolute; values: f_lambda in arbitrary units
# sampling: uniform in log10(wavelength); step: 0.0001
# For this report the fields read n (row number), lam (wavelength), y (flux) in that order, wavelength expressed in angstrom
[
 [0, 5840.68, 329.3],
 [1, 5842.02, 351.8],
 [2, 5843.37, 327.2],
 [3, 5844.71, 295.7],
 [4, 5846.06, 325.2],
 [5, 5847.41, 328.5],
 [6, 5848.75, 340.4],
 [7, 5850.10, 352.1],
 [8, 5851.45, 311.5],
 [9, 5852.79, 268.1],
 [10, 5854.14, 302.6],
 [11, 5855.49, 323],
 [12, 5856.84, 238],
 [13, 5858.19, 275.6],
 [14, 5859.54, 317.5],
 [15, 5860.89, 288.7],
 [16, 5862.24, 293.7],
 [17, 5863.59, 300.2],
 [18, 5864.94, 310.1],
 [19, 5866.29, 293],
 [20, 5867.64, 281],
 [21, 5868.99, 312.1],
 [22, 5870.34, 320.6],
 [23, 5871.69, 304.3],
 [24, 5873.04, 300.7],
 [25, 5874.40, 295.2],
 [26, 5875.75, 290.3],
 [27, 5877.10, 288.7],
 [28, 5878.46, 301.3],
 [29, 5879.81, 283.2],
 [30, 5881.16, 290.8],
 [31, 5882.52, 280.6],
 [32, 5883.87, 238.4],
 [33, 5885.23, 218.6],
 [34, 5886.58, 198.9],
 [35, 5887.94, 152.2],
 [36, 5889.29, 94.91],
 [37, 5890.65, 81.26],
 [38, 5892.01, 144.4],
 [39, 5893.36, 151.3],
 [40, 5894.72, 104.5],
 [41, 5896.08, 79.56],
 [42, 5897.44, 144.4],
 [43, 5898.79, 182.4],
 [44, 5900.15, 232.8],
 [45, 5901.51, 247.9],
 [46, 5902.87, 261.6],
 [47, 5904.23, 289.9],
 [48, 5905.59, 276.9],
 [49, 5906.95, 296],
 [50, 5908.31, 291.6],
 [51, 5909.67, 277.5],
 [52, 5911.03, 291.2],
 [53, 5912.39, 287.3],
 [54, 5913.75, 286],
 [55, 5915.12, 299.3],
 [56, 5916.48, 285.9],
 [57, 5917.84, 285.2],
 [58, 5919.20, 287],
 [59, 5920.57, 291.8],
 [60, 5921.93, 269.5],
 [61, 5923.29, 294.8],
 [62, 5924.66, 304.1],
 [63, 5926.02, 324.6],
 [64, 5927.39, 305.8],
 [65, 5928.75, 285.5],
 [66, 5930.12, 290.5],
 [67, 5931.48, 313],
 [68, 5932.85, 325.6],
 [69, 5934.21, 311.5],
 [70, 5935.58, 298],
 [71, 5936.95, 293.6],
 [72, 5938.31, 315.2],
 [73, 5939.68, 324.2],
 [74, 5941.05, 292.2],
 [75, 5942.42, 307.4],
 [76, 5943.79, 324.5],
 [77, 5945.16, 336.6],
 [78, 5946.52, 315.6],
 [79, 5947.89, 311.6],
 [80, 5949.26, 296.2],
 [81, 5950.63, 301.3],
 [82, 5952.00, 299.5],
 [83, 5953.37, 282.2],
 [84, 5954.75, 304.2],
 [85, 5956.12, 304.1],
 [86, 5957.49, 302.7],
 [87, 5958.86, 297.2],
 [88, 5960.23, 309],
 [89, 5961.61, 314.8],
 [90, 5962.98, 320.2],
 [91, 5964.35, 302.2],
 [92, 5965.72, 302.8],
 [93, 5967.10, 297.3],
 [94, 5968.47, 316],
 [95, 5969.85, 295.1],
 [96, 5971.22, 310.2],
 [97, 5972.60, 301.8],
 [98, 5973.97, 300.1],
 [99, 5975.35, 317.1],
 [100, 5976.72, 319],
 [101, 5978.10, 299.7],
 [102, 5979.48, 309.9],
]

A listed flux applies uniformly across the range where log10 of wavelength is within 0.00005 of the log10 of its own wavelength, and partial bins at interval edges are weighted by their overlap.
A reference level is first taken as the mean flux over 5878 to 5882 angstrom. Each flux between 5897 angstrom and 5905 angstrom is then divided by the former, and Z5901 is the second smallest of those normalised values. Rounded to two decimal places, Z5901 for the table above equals 0.63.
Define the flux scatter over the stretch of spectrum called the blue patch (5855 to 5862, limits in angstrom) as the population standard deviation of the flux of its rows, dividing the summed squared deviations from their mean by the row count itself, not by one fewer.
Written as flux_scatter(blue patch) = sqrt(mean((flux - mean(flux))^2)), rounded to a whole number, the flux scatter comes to 31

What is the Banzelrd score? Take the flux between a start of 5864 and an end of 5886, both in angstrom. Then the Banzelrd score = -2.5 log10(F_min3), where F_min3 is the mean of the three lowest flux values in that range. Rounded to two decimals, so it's -5.98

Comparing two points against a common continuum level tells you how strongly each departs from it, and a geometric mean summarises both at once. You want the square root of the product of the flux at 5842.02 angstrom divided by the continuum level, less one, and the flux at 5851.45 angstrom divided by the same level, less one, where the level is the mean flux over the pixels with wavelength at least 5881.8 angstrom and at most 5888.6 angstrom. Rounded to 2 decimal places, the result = 0.51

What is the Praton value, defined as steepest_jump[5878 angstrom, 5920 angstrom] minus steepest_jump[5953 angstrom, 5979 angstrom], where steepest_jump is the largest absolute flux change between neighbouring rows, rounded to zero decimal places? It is 43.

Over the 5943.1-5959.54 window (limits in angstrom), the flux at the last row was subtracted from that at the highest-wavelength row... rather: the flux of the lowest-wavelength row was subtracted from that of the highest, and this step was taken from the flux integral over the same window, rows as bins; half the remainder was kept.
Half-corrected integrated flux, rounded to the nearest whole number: 2532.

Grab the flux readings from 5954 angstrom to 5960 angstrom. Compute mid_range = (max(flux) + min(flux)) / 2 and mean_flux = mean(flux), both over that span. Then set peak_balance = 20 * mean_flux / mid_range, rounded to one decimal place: 20.1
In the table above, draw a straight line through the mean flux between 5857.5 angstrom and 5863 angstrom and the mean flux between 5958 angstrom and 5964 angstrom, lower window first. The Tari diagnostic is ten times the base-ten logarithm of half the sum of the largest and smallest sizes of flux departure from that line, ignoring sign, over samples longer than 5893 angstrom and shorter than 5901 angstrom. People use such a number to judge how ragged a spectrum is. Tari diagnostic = 21.6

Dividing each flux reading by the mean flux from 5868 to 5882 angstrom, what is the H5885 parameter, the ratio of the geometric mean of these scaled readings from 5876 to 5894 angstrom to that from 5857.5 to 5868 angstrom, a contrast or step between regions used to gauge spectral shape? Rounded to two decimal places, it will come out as 0.66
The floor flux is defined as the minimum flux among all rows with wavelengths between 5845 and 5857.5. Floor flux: 238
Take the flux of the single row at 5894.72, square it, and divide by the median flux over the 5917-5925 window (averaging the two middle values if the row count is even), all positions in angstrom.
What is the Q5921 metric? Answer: 38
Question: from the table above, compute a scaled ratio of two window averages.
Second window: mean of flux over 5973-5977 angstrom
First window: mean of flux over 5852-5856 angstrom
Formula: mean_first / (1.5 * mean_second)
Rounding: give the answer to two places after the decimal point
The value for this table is 0.64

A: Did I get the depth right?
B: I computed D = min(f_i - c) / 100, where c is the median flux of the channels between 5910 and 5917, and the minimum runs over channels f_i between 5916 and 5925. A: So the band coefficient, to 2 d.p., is -0.18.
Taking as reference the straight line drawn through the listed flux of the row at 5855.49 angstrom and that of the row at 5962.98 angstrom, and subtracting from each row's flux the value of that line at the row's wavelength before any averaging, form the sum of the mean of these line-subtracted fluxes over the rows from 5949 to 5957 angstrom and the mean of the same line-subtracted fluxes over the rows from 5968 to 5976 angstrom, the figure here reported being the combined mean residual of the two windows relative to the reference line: -36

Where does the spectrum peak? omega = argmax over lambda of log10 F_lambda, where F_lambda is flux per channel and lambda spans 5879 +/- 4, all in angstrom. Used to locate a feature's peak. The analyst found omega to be 5878.46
